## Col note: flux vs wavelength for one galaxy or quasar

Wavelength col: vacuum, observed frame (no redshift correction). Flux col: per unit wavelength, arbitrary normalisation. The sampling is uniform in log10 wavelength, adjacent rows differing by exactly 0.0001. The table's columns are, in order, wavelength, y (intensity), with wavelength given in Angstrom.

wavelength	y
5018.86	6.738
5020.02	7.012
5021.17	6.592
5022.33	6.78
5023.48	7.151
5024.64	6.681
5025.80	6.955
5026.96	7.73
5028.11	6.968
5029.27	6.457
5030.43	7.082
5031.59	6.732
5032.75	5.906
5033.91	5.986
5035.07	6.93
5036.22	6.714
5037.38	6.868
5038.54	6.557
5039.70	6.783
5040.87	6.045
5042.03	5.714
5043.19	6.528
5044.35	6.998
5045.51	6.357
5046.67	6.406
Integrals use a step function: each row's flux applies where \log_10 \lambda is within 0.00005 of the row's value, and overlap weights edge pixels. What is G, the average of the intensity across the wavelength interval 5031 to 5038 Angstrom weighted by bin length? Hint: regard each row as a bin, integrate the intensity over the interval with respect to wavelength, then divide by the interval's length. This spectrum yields 6.53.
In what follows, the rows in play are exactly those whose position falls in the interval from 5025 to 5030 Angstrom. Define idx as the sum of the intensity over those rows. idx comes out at 28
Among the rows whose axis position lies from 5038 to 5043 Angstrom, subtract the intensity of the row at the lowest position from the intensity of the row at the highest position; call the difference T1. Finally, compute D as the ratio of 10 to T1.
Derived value -12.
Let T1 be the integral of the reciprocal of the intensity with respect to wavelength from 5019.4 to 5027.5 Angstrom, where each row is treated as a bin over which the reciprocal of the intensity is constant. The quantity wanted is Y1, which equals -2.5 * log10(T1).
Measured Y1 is -0.2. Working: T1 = 1.2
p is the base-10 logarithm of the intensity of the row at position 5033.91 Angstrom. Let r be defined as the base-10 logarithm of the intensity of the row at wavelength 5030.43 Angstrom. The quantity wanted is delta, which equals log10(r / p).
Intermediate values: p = 0.777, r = 0.850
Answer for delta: 0.039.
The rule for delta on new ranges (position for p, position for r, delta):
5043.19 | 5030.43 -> 0.018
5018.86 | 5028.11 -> 0.008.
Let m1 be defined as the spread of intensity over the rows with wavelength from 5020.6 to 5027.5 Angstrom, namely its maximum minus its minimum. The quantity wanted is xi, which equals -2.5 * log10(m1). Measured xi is -0.14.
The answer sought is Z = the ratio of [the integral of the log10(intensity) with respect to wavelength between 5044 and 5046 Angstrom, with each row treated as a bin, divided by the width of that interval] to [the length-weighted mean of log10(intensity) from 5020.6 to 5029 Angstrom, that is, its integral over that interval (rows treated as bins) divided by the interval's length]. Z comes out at 0.98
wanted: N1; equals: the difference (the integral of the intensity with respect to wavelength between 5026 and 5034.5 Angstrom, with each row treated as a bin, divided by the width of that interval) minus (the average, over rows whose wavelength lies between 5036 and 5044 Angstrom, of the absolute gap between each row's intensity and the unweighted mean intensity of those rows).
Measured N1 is 6.37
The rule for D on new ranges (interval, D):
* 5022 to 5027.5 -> 11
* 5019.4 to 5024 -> 72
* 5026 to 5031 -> -15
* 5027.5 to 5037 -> -39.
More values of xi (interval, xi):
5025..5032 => -0.26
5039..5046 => -0.27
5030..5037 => -0.18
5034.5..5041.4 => 0.13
